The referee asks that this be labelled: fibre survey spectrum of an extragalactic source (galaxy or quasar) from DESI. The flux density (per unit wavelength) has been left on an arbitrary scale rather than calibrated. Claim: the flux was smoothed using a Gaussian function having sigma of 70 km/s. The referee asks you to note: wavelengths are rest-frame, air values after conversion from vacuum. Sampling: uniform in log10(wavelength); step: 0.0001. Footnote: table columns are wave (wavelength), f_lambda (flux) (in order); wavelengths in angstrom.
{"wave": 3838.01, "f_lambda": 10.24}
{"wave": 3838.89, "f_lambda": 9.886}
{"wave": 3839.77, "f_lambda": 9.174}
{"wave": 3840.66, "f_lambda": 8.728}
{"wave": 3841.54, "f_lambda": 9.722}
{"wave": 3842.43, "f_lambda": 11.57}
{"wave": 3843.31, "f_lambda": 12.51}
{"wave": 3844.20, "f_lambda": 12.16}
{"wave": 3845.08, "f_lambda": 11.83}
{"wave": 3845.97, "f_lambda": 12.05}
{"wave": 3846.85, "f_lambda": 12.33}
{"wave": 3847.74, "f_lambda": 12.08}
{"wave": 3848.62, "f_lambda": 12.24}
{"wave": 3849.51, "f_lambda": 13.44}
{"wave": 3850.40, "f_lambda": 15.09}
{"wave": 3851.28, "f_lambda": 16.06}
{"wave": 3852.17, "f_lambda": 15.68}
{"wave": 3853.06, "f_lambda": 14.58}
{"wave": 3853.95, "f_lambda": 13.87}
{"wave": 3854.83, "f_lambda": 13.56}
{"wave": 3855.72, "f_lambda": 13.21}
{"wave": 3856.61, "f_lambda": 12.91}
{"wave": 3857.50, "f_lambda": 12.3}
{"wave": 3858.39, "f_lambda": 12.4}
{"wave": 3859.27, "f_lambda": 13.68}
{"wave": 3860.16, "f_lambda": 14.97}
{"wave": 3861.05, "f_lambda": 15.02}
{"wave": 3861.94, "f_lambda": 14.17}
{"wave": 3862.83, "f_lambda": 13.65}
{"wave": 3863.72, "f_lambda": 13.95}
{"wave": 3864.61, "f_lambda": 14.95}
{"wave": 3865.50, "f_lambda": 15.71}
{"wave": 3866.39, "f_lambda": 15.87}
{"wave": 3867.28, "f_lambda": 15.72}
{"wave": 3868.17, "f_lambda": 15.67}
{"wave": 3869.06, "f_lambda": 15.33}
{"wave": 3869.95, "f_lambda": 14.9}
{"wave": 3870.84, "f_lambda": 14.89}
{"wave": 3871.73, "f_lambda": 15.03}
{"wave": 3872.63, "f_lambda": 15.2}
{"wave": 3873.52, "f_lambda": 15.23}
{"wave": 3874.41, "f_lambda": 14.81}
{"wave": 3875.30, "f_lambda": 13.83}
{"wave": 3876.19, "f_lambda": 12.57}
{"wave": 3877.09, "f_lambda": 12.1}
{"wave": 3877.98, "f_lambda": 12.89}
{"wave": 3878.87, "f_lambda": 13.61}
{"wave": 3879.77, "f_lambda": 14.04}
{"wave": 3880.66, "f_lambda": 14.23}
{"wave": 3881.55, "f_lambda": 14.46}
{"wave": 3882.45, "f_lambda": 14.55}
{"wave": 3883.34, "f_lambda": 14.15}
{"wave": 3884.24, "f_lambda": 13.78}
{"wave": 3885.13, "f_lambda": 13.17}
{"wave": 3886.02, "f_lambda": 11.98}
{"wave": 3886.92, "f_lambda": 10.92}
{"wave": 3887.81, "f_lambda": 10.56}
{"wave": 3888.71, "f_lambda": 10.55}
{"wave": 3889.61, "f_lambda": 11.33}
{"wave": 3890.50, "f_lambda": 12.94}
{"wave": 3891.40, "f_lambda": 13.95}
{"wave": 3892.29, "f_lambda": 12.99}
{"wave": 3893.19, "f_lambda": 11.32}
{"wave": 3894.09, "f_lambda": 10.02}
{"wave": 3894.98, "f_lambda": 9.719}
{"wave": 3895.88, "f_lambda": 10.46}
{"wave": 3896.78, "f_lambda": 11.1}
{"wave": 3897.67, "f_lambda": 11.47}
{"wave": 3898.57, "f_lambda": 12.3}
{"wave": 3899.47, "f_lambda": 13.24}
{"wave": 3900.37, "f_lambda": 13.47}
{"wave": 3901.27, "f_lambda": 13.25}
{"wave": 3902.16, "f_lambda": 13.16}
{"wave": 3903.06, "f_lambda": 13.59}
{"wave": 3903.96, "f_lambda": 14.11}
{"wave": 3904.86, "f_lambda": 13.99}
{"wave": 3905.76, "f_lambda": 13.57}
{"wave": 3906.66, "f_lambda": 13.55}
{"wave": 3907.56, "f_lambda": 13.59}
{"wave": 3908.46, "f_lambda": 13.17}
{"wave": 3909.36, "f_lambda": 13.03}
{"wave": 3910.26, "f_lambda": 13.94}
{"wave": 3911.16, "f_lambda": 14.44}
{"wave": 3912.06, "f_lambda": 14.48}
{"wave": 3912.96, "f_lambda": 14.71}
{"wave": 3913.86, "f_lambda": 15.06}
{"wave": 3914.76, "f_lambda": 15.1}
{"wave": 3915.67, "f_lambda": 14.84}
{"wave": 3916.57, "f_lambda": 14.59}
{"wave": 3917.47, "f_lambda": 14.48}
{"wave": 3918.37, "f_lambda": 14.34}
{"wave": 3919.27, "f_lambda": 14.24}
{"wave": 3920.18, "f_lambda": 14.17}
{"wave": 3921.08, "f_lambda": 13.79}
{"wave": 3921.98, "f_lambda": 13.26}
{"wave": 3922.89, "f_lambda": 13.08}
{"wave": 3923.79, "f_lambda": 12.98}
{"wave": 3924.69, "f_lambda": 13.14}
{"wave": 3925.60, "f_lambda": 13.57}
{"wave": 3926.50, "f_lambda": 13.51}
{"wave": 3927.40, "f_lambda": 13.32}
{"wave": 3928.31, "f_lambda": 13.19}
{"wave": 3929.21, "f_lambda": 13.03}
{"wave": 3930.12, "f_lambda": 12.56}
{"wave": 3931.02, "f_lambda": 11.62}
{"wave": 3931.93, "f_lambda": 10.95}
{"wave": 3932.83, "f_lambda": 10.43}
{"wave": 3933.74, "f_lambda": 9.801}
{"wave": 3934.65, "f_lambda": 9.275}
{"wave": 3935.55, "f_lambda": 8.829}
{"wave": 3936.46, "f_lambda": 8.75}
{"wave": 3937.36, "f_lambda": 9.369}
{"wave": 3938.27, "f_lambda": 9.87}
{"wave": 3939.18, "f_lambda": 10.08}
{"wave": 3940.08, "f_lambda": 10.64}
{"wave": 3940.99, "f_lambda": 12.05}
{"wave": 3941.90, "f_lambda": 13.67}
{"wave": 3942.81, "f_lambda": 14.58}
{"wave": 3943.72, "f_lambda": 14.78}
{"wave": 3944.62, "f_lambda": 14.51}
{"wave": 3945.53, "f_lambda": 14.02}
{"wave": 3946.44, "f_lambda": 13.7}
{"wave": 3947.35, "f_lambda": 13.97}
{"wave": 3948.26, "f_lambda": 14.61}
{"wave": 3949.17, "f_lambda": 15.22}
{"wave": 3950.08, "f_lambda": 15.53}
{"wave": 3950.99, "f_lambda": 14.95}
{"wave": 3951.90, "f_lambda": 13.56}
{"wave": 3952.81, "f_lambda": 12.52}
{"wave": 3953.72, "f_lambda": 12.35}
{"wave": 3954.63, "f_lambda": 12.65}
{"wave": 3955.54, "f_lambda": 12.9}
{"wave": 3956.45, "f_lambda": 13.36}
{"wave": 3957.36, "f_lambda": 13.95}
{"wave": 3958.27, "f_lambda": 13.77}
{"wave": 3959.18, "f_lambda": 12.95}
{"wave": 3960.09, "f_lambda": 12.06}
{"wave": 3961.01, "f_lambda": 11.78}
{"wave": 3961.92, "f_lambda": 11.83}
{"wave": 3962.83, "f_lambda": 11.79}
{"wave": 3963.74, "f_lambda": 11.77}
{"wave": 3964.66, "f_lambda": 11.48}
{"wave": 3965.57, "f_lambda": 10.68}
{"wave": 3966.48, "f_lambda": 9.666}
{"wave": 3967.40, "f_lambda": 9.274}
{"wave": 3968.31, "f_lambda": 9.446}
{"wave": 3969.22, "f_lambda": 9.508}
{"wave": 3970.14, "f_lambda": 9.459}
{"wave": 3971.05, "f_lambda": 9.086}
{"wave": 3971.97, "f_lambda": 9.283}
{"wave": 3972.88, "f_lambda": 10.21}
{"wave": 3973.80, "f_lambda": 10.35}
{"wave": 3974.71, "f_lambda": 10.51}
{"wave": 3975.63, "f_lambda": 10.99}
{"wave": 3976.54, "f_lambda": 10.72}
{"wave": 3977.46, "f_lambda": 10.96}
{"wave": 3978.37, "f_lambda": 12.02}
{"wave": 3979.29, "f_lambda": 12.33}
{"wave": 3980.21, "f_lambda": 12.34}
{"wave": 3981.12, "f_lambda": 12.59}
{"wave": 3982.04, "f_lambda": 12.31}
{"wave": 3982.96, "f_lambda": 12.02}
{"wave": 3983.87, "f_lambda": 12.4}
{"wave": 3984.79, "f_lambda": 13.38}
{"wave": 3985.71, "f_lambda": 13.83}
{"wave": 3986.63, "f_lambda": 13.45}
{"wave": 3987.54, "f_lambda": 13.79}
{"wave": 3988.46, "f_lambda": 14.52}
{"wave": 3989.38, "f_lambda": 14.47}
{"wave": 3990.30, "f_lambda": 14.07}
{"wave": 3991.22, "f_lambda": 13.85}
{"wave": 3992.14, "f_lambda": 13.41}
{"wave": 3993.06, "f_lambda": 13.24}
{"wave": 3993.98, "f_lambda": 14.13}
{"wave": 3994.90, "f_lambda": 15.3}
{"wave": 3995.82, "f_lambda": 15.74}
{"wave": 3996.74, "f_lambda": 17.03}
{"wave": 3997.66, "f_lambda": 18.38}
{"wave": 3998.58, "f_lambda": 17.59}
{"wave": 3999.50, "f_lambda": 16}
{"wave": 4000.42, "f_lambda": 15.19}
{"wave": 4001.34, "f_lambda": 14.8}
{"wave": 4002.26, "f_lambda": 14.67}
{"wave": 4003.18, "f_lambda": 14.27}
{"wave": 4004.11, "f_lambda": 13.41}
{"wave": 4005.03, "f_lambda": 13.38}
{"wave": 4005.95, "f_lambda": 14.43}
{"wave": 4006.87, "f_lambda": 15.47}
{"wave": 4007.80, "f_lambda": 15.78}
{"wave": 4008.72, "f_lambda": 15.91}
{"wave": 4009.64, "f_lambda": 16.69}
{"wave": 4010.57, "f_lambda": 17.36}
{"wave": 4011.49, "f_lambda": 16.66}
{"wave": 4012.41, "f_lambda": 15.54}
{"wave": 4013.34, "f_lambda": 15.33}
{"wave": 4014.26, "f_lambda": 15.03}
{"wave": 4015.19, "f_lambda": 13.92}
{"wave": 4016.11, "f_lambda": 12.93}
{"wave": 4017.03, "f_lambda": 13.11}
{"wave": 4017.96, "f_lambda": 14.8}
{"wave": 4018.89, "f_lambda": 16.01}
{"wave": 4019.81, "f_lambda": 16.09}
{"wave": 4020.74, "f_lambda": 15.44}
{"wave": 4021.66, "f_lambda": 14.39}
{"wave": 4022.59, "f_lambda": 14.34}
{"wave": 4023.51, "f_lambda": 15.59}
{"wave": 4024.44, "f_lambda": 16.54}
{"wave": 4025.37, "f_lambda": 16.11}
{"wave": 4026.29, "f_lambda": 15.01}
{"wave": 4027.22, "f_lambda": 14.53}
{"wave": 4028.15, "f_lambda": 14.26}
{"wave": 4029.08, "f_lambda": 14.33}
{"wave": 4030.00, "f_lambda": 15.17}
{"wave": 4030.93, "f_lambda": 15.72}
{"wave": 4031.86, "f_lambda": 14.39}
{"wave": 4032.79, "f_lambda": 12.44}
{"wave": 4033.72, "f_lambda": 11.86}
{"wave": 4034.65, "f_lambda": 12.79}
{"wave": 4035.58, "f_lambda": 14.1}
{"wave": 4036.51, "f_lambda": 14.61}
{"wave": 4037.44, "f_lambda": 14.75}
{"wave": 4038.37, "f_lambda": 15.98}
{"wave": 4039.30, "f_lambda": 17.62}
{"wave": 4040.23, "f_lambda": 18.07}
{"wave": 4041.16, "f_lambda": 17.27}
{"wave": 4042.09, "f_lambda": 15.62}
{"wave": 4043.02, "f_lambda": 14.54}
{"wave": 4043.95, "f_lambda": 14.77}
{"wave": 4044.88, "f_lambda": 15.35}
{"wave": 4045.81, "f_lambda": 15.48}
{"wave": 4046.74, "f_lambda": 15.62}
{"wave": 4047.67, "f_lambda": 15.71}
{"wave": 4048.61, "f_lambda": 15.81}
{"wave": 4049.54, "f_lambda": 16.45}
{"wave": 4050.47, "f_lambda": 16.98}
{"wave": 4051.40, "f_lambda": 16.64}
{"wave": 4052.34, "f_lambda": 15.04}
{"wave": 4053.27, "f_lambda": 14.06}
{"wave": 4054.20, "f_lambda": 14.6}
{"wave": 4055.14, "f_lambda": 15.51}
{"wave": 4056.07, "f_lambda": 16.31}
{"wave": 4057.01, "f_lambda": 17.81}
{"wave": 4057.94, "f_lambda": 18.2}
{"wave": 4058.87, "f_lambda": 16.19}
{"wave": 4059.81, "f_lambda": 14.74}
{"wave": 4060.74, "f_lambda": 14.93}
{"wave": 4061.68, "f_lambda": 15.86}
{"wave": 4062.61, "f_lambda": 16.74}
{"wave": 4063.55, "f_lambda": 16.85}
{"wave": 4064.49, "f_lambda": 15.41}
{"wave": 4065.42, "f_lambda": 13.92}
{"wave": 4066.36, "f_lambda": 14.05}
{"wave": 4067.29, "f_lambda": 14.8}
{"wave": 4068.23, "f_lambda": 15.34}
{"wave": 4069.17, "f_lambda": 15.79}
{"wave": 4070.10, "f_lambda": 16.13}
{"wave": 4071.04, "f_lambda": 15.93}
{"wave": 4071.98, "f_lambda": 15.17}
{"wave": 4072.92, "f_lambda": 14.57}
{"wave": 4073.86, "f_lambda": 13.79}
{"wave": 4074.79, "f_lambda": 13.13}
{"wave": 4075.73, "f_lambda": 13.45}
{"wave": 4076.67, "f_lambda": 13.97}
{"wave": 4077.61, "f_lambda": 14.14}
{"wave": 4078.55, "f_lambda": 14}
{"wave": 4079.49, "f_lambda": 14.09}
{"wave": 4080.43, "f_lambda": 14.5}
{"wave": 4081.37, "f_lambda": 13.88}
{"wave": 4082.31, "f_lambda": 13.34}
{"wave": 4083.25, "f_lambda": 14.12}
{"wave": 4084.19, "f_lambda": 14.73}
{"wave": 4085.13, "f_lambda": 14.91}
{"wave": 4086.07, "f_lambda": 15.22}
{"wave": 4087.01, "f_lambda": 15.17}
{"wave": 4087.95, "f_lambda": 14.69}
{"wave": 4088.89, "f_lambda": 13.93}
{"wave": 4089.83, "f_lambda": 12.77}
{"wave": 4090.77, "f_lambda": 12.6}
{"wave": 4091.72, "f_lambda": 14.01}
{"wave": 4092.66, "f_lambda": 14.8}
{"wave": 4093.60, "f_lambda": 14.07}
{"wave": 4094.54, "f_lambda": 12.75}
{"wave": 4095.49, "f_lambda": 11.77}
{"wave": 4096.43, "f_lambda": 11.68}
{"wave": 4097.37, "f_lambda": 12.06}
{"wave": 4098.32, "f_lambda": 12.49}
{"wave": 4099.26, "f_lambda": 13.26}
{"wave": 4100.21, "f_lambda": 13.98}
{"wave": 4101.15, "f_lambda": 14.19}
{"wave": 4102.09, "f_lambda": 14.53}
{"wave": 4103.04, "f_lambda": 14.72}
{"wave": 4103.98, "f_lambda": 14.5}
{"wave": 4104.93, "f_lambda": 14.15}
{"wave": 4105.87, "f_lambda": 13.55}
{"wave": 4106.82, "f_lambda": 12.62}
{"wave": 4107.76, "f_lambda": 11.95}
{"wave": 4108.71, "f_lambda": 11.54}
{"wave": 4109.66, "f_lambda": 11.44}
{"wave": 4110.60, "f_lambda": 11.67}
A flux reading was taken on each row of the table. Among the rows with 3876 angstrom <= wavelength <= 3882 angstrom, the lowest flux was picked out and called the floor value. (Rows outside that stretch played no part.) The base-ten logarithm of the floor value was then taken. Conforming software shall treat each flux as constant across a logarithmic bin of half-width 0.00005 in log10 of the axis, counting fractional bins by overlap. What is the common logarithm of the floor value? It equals 1.08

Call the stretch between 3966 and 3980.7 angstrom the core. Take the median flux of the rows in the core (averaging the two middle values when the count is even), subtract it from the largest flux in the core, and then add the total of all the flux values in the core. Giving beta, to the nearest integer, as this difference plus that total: 168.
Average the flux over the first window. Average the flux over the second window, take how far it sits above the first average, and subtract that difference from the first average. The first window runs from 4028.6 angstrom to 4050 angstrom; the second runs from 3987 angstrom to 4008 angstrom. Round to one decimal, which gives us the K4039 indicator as 15.4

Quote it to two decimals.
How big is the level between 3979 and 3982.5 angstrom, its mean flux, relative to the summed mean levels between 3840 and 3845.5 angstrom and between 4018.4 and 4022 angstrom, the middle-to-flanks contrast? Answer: 0.47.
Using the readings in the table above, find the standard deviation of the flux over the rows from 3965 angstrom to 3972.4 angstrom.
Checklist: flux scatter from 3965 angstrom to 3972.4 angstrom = 0.5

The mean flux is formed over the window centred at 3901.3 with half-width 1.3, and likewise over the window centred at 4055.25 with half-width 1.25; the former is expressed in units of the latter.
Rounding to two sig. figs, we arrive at 0.86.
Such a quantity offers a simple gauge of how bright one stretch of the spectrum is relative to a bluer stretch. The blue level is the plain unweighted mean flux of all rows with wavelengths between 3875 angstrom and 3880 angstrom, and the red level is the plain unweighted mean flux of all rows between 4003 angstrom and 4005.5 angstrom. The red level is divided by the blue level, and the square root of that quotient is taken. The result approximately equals 1.019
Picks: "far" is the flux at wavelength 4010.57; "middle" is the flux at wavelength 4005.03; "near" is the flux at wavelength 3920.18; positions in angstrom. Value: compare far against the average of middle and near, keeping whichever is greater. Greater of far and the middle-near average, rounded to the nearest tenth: 17.4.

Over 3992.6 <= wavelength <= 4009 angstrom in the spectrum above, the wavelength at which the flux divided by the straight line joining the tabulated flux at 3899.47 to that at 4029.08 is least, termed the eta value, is 3993.06 angstrom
